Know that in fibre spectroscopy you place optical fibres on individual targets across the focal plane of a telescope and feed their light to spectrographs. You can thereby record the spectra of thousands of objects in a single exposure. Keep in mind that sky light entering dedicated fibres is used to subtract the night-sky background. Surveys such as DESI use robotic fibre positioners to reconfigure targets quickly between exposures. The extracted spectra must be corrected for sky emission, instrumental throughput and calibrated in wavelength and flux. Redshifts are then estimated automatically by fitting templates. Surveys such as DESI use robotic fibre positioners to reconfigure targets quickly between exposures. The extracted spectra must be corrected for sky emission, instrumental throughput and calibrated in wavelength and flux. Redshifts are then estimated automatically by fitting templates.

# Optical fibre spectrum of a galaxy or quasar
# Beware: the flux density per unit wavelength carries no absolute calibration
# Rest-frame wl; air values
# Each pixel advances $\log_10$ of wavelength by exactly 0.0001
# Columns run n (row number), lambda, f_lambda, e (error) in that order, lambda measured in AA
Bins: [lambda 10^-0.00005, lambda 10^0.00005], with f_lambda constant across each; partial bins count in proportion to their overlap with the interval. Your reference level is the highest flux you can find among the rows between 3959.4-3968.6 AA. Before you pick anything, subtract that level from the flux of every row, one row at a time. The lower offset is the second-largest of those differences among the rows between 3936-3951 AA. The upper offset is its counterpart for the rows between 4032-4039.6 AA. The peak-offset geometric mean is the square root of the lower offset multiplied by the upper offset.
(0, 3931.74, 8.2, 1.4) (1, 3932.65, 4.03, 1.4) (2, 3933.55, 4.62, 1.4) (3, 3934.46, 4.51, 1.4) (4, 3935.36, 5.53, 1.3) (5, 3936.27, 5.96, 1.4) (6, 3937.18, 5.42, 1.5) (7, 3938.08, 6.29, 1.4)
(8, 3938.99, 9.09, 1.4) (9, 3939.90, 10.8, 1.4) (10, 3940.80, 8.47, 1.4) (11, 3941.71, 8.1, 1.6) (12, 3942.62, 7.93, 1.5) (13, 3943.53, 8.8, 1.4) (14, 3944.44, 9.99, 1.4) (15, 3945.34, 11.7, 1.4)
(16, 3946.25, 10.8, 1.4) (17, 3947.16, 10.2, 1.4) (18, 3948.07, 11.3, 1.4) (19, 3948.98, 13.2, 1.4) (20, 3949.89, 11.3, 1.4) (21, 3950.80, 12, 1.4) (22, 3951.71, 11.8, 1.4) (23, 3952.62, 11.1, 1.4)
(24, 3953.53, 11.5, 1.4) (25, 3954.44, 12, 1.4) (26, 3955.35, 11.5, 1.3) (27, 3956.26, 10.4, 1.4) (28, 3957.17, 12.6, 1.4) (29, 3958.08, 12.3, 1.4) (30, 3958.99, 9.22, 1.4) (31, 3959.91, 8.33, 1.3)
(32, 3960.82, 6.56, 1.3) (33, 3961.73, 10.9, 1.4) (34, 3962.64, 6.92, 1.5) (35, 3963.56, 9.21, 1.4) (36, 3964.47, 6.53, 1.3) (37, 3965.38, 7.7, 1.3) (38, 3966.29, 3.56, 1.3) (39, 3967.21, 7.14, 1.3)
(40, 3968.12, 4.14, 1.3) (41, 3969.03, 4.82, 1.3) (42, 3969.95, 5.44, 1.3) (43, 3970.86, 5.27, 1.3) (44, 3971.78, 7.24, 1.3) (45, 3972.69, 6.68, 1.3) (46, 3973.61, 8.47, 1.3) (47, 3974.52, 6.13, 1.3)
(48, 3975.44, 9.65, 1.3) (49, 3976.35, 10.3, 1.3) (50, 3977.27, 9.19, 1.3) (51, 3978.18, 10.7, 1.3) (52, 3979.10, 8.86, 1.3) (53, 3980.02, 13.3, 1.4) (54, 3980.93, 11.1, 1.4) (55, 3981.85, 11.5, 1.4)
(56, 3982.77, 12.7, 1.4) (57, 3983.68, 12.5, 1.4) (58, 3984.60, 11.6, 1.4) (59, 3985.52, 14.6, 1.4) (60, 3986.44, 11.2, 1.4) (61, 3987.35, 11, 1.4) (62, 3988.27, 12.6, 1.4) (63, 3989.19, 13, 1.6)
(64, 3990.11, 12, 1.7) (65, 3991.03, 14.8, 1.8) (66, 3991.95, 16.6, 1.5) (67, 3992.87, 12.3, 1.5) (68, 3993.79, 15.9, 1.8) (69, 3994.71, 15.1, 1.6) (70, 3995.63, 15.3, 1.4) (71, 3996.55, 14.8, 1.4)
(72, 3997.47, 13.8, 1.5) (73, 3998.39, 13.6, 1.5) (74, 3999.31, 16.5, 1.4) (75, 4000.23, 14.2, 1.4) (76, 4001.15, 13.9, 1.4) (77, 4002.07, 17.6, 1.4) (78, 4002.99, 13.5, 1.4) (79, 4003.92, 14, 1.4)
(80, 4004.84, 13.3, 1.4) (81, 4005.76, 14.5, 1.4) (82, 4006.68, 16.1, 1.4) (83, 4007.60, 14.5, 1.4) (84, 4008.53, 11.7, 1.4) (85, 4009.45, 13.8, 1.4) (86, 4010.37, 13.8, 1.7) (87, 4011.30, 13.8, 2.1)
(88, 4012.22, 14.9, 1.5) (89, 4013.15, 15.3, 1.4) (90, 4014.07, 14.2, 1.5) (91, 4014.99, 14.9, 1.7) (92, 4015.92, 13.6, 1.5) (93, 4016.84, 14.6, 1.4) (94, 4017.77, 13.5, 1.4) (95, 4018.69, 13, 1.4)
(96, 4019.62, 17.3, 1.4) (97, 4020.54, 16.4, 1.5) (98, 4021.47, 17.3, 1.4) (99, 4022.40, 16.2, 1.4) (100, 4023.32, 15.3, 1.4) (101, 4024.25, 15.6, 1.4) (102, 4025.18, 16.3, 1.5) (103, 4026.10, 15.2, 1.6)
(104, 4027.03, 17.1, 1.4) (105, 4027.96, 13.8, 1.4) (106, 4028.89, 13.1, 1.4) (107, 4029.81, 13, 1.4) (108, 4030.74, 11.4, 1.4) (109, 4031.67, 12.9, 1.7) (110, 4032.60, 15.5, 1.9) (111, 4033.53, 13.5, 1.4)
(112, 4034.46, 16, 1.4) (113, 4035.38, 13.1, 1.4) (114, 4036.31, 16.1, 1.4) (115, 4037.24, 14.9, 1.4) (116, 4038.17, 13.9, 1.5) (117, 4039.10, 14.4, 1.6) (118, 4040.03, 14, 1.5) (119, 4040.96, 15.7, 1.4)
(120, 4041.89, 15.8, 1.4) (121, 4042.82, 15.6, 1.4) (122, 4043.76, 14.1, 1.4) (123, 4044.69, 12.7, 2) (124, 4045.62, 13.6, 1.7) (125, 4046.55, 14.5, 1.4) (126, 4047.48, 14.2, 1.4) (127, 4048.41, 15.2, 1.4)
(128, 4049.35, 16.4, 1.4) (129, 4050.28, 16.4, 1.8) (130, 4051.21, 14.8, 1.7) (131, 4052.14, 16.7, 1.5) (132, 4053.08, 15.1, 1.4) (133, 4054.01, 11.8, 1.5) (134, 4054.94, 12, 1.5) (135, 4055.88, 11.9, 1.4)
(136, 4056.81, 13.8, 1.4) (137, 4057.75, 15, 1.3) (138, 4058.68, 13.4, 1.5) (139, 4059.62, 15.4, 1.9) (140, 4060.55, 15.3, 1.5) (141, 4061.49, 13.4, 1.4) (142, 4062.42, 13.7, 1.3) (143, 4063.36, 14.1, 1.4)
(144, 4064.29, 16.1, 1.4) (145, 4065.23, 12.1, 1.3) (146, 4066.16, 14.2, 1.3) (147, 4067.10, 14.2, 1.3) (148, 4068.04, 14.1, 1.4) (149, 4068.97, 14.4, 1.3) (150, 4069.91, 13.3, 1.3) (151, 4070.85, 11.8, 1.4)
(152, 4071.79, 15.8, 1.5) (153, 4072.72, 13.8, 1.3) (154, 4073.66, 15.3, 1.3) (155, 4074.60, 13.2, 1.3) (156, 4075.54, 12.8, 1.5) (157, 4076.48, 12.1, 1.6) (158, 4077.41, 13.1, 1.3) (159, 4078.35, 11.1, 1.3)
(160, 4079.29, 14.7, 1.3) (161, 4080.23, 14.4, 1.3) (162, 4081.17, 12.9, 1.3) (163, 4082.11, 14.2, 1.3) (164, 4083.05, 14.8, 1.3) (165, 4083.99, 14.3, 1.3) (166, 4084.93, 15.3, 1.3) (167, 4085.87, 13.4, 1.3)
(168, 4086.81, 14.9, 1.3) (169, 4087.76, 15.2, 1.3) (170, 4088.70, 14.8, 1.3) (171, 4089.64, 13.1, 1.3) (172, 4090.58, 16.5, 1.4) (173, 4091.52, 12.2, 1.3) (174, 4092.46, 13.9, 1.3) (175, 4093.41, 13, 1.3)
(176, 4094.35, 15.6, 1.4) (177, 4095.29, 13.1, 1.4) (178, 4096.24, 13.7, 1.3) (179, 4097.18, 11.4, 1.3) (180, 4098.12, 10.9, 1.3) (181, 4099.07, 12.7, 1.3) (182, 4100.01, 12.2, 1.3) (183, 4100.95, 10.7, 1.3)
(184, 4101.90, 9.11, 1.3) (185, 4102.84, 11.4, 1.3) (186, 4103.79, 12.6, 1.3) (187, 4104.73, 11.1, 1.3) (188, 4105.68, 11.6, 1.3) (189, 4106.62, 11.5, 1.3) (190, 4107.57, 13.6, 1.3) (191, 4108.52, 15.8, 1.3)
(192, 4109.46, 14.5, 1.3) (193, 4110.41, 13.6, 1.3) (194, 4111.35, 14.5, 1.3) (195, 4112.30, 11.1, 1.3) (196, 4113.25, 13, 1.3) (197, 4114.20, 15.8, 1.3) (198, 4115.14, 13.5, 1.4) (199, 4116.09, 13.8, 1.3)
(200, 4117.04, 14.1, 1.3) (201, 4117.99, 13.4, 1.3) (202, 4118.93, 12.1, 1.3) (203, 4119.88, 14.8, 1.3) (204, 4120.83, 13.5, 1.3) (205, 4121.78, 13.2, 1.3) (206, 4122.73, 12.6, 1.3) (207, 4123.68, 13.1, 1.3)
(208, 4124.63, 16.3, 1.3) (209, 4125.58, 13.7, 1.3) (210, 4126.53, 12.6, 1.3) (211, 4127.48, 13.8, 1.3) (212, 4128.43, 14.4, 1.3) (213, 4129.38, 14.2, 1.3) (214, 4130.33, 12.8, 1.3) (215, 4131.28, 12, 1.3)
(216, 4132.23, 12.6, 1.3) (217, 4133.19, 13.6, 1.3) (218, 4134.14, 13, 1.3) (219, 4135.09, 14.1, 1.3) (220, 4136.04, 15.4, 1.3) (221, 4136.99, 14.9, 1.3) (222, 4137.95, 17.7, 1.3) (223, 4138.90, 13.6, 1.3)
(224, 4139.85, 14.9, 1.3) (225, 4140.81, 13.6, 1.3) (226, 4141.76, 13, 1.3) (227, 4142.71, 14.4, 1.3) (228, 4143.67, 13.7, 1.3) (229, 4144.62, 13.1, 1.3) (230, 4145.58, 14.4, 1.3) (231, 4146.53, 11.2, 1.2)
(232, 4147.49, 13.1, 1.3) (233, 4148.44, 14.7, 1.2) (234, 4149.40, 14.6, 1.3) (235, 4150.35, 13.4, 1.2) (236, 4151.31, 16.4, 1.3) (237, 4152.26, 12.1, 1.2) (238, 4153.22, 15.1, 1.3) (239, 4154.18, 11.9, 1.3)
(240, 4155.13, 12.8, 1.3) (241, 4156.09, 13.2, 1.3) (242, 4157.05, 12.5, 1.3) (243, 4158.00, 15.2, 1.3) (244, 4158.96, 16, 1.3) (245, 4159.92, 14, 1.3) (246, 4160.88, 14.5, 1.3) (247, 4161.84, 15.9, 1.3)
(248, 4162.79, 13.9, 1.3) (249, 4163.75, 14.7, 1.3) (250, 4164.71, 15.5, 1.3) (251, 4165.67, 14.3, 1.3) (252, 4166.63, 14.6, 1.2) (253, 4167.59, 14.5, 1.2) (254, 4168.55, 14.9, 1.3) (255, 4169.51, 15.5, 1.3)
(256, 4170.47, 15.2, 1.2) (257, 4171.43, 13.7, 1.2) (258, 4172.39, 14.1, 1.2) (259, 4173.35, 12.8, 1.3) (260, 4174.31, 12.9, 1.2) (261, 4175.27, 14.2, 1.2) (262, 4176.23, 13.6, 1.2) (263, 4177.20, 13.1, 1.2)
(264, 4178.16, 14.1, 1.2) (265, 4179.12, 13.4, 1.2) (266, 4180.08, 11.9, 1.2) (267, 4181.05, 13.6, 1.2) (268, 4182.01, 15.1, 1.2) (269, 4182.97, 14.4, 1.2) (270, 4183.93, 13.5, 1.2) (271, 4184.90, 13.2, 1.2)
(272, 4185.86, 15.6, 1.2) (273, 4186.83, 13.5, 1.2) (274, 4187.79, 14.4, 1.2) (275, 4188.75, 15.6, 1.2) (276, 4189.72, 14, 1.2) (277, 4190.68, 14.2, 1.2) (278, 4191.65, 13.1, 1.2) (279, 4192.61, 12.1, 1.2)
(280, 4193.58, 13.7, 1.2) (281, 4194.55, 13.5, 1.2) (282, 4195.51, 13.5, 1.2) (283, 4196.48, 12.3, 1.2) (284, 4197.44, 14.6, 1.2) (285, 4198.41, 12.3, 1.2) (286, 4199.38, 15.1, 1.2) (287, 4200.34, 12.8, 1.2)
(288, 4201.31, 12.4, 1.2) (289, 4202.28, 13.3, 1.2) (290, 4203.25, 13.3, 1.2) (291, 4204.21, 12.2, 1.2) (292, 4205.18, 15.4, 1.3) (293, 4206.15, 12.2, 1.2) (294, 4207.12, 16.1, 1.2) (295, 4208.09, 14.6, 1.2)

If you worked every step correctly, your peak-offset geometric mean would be 2.4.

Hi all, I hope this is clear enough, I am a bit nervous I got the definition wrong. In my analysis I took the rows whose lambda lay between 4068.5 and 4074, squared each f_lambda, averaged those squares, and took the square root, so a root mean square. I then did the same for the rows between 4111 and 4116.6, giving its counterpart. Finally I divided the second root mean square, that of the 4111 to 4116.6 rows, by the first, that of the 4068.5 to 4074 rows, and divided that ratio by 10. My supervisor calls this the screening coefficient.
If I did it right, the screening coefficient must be 0.10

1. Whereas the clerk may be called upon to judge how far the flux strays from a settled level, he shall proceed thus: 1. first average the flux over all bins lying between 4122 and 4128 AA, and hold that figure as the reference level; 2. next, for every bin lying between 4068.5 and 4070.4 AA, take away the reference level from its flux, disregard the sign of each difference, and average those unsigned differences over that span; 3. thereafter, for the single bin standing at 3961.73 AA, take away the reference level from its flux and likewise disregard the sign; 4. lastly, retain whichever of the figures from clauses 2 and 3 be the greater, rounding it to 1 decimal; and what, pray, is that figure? 2.8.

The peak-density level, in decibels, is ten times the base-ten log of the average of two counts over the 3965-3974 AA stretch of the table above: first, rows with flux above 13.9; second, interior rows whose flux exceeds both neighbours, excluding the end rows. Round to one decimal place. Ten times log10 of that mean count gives 1.8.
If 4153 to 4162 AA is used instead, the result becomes 6.0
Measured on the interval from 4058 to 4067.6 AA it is 6.0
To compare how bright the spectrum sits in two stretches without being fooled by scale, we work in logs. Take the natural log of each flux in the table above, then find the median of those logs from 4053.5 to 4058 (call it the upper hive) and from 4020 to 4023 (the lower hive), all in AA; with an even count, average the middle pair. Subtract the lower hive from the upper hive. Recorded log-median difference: -0.31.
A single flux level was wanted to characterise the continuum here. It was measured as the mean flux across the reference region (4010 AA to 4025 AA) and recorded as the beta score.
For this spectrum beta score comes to 15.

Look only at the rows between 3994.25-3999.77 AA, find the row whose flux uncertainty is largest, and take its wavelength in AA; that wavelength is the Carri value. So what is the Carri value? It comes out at 3994.71 AA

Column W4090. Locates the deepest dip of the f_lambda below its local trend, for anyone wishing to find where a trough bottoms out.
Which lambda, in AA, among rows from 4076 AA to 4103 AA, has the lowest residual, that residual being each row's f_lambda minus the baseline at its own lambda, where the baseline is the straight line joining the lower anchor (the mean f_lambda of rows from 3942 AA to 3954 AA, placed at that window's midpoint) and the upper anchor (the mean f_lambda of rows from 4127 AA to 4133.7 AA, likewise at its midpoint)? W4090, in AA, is 4101.90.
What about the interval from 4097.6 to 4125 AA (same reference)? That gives 4101.90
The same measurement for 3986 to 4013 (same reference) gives 3987.35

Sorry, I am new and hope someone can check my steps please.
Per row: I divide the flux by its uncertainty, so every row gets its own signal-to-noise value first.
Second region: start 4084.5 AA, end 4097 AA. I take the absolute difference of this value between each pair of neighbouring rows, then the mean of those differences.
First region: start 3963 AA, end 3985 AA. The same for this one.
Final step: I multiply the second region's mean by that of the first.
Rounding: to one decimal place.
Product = 1.6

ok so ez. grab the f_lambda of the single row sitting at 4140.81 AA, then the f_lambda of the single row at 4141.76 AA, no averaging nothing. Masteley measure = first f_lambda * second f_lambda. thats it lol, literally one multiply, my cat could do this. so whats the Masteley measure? 177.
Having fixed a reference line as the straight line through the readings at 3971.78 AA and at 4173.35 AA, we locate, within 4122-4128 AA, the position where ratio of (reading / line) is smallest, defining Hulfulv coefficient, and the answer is 4126.53 AA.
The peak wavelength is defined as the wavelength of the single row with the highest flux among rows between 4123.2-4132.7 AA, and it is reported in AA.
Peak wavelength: 4124.63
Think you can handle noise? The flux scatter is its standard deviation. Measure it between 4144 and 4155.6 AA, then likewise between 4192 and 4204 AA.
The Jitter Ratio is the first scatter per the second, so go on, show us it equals 1.61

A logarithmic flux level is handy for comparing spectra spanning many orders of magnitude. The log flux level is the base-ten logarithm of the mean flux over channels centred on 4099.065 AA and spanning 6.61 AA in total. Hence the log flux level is 1.06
